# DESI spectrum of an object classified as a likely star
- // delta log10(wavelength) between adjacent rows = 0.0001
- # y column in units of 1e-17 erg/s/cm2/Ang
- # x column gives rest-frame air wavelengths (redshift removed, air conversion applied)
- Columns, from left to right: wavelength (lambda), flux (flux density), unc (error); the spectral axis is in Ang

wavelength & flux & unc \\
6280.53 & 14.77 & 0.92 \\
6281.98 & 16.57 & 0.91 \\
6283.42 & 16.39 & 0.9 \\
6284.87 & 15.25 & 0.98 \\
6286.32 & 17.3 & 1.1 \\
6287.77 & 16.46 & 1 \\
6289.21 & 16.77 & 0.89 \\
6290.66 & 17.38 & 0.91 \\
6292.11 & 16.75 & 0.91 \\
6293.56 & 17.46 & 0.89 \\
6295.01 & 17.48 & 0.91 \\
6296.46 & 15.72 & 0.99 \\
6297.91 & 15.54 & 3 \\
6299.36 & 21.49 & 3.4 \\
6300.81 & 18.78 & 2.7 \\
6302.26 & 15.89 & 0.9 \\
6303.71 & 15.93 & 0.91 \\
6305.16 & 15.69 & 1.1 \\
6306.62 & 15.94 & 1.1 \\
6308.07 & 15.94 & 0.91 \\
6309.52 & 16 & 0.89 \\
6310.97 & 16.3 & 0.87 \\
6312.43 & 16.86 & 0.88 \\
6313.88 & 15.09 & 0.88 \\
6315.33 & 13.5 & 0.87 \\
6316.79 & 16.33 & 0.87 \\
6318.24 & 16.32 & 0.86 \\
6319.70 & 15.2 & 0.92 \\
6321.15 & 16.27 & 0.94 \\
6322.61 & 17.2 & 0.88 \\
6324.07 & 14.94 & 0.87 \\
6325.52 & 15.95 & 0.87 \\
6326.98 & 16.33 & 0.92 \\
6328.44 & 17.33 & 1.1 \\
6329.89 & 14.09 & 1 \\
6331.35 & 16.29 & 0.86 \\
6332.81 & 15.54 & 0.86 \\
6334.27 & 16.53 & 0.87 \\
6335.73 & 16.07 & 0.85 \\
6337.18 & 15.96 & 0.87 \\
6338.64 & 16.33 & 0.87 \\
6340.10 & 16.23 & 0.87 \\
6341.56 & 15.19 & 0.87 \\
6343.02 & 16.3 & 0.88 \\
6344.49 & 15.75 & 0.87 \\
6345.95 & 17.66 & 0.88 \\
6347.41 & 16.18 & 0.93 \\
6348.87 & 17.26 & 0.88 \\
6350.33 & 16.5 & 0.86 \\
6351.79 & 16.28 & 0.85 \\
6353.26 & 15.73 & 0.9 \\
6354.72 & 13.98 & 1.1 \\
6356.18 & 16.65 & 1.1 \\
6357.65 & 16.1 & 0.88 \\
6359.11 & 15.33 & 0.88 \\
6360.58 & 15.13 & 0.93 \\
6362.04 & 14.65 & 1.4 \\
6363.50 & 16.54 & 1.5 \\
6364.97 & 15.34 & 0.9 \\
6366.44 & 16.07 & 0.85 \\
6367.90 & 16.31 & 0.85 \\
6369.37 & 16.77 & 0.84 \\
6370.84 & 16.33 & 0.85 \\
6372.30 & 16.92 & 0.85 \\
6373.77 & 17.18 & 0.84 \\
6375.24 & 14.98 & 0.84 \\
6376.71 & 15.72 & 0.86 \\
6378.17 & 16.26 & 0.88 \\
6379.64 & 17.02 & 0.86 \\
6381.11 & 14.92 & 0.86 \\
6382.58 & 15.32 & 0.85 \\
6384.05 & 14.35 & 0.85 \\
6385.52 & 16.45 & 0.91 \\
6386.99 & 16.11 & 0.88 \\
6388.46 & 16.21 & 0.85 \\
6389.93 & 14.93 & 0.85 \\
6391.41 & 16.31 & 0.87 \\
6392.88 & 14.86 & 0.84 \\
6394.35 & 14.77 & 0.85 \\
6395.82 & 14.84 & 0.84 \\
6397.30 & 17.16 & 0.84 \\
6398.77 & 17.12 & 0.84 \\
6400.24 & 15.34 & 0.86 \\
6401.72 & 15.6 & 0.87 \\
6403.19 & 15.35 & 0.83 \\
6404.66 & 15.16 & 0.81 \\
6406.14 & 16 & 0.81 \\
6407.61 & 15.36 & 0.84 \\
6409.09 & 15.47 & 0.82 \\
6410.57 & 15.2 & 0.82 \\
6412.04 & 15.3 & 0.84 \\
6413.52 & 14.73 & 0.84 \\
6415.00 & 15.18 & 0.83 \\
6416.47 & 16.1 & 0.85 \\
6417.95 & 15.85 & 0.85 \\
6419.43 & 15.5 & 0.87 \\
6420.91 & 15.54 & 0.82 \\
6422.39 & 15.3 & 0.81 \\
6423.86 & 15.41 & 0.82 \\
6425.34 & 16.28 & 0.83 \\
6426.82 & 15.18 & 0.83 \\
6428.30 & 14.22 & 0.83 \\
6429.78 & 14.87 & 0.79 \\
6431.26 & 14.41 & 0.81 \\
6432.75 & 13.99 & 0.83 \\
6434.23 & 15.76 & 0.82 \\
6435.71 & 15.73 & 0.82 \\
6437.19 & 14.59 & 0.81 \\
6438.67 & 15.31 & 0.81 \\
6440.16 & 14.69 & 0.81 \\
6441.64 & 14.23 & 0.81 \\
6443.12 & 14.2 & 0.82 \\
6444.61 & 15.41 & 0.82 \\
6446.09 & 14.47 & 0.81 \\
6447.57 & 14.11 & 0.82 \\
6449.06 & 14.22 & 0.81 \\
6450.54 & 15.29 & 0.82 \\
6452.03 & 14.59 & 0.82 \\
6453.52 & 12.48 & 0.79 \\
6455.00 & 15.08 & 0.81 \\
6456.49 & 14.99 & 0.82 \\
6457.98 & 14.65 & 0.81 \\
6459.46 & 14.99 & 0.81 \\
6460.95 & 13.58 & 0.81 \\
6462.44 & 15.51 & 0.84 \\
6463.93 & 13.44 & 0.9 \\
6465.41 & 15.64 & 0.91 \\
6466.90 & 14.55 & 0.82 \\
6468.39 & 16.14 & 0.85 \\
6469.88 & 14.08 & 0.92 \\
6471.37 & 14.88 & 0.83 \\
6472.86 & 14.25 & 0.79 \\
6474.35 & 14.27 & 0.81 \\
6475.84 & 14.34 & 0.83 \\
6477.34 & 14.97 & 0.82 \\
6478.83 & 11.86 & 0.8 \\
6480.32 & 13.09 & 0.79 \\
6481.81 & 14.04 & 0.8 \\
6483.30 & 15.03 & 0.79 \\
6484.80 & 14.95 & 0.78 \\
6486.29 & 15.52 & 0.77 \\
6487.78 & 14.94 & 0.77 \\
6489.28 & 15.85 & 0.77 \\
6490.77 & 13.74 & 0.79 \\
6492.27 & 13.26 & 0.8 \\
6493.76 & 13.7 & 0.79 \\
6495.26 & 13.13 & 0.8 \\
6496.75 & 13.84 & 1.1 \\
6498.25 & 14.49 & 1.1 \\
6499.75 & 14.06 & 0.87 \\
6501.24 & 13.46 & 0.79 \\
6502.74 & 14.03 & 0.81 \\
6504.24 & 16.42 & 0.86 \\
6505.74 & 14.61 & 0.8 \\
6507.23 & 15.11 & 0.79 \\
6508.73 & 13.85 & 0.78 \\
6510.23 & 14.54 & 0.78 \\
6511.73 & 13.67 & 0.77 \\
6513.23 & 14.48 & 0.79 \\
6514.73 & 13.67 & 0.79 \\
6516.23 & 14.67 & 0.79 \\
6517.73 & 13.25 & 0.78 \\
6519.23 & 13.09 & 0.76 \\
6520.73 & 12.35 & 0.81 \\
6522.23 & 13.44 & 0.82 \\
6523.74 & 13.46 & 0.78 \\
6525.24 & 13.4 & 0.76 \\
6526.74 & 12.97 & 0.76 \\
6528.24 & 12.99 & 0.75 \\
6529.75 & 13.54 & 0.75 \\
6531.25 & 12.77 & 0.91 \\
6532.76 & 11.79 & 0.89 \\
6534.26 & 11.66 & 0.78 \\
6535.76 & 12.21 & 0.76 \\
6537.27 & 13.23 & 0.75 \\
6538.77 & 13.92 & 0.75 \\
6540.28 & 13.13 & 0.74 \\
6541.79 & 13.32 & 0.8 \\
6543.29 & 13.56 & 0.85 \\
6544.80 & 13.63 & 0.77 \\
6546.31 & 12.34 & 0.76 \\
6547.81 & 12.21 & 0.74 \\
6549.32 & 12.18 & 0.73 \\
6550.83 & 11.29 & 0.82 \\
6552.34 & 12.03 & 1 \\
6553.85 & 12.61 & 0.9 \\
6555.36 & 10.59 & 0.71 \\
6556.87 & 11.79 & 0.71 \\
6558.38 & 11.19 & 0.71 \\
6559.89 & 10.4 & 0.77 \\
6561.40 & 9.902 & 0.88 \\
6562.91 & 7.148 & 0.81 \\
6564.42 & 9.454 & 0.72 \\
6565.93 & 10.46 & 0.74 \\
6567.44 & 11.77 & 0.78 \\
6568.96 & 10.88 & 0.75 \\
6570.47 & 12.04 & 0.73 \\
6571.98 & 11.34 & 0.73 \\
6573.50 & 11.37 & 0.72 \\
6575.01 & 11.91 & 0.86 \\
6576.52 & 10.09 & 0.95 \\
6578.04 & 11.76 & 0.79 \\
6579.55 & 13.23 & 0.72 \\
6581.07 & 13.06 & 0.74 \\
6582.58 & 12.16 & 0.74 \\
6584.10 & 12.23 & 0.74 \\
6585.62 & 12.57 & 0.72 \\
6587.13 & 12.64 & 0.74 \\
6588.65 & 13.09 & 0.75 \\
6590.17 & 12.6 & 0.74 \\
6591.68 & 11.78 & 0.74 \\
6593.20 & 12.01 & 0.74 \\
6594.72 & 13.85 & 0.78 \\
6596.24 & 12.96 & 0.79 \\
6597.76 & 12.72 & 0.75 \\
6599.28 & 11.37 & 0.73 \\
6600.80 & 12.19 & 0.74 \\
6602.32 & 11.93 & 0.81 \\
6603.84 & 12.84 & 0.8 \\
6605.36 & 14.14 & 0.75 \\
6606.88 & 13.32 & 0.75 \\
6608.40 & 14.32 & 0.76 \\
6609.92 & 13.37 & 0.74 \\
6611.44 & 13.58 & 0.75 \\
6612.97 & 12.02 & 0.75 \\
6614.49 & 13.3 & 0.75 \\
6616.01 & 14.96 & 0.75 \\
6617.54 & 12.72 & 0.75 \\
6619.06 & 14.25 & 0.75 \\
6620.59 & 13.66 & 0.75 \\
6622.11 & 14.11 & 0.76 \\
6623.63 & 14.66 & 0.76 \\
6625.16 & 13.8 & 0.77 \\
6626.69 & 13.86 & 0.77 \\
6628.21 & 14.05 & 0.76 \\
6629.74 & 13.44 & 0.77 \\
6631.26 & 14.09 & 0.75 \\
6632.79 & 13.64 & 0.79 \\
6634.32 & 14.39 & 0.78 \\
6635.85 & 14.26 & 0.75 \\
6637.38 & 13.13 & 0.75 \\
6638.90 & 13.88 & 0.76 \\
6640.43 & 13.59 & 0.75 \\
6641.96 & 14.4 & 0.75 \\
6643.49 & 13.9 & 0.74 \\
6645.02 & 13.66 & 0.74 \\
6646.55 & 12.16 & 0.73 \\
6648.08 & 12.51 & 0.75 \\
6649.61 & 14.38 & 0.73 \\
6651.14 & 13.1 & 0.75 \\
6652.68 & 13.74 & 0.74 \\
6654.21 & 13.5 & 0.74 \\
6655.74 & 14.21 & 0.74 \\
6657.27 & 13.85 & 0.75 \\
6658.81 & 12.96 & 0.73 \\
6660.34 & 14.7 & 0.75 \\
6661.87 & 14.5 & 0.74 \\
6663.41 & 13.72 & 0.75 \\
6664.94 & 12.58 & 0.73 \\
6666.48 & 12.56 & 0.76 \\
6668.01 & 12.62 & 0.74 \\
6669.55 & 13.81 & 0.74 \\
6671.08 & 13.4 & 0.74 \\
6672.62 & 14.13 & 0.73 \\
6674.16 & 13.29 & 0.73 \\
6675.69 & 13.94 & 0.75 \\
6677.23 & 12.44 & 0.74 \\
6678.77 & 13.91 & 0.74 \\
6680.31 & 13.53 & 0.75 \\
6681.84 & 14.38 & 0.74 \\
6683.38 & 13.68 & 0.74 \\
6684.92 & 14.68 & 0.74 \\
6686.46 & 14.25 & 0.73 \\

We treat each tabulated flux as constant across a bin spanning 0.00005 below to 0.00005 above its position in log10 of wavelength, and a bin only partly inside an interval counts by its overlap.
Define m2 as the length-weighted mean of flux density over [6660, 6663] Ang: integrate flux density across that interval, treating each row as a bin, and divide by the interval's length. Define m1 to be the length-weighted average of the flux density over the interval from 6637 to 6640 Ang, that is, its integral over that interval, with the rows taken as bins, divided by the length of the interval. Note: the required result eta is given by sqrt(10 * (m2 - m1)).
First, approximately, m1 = 13.6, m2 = 14.5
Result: 3.0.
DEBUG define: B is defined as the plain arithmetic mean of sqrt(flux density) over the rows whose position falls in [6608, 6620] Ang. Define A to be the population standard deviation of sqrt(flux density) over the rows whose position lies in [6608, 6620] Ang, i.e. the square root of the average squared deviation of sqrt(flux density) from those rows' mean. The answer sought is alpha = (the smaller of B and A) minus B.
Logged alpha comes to -3.56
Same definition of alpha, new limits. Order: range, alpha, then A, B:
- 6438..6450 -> -3.76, 0.063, 3.82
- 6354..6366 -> -3.82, 0.110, 3.93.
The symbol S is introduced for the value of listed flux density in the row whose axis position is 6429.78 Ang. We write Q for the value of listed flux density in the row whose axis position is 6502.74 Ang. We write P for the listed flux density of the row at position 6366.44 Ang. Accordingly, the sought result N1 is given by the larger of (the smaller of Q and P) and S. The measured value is 14.9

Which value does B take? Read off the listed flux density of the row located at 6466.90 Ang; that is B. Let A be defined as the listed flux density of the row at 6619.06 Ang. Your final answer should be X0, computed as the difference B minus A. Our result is 0.3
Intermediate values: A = 14.25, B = 14.55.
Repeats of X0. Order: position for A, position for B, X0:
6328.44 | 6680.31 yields -3.8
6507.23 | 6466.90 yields -0.6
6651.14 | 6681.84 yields 1.3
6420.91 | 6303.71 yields 0.4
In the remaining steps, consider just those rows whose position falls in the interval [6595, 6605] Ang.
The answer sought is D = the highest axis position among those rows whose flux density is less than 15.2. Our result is 6603.84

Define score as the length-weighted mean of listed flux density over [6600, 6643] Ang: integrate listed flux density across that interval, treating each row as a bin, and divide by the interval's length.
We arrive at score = 13.6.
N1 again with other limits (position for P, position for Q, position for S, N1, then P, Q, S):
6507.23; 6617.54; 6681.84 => 14.4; 15.11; 12.72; 14.38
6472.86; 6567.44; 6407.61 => 15.4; 14.25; 11.77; 15.36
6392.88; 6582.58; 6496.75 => 13.8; 14.86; 12.16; 13.84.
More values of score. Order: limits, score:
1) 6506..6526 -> 13.8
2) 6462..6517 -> 14.4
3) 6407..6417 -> 15.3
